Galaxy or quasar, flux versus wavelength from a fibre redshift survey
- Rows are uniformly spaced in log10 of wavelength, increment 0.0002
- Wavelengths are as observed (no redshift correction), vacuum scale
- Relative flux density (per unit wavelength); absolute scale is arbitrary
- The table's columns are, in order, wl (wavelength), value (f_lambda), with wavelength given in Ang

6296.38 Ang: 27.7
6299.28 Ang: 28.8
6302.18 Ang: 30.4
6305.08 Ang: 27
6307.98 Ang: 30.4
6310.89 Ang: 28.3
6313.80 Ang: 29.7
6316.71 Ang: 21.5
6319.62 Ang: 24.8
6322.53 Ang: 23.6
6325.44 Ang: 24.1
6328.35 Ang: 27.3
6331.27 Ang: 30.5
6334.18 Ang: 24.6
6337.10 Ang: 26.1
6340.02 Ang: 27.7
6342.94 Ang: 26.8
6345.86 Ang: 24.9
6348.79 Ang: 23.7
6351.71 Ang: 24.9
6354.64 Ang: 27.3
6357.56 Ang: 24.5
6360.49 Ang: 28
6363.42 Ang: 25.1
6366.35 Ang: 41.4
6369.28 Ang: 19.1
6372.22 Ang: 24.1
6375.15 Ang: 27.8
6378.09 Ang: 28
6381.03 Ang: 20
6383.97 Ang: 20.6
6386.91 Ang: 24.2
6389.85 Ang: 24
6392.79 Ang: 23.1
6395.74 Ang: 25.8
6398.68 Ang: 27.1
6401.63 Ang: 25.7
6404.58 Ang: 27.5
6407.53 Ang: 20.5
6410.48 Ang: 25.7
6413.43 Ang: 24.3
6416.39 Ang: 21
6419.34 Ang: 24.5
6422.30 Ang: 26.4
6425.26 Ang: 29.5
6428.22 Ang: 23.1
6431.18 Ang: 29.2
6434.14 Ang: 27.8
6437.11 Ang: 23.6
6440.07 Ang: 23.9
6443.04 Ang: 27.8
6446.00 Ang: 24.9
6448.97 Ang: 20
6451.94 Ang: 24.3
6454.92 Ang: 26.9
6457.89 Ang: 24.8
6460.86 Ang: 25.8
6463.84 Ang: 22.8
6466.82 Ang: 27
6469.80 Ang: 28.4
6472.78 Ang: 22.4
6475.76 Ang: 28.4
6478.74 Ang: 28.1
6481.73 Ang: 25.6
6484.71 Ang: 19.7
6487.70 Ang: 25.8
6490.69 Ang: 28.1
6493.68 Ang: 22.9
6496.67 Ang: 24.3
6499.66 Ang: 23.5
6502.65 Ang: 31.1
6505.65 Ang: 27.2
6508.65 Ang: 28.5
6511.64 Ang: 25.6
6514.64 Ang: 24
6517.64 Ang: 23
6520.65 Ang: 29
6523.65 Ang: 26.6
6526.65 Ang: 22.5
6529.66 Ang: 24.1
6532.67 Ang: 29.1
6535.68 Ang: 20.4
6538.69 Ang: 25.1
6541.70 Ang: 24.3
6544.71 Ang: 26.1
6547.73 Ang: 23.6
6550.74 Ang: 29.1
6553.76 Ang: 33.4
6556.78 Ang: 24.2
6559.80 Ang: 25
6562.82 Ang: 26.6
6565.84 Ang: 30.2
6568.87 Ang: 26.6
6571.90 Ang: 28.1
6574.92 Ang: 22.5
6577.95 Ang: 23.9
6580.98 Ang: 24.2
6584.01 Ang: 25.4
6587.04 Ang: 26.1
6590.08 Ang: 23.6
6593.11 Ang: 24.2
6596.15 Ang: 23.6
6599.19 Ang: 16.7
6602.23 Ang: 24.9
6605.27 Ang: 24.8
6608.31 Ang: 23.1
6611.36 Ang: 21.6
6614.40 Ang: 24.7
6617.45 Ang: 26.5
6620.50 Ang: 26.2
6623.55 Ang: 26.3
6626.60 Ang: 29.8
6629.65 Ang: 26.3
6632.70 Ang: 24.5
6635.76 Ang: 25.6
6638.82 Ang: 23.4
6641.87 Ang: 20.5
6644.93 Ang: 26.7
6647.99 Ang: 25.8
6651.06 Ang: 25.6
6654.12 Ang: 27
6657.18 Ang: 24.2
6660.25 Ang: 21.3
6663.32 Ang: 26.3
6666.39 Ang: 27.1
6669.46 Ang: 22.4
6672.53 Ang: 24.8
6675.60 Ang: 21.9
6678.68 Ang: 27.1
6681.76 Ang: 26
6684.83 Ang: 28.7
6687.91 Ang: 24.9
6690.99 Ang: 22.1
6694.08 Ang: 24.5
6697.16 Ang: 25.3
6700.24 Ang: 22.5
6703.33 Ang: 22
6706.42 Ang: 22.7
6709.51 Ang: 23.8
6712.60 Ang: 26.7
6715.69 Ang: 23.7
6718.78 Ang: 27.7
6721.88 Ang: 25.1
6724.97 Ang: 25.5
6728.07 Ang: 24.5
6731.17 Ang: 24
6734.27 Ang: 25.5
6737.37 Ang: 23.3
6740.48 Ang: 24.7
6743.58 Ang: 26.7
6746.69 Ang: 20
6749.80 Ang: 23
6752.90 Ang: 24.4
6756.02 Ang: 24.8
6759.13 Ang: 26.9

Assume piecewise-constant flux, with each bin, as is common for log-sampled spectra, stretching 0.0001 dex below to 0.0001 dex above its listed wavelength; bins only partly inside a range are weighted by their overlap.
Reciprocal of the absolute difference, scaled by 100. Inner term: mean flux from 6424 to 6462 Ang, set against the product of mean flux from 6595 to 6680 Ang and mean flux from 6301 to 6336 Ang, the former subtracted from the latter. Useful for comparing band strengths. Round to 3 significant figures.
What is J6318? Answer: 0.158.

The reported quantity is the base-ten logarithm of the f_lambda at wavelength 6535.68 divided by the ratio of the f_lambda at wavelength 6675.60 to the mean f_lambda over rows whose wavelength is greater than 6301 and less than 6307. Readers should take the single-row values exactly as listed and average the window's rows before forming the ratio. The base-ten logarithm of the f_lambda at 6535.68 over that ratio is 1.43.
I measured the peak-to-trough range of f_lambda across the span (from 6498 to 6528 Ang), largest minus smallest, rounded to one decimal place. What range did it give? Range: 8.6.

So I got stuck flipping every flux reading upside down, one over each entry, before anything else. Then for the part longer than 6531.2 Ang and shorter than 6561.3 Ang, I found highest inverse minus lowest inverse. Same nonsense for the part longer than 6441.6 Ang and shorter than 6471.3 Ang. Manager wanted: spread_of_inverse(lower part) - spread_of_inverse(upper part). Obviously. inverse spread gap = -0.004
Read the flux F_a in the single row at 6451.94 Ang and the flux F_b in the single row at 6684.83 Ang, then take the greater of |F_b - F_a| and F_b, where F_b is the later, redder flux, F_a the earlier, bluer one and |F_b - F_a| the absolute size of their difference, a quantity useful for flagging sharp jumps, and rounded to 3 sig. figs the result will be 28.7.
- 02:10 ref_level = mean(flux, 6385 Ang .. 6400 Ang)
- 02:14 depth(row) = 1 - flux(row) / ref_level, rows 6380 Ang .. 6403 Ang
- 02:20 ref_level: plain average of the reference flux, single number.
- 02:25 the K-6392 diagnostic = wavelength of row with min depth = 6398.68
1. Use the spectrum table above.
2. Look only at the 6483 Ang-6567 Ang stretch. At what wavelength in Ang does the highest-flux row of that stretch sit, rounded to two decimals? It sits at 6553.76 Ang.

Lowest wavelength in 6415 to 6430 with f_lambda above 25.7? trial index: 6422.30 Ang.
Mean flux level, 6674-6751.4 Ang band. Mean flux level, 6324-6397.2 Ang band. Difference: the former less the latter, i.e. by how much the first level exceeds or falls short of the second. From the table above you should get -1.3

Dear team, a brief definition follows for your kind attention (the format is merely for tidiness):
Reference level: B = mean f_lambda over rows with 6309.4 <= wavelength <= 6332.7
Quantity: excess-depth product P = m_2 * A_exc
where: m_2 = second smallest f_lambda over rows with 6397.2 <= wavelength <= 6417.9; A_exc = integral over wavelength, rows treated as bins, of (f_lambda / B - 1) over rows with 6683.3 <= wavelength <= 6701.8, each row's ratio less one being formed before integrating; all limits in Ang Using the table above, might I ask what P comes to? -23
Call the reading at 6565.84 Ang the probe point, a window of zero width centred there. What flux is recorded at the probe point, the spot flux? 30.2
